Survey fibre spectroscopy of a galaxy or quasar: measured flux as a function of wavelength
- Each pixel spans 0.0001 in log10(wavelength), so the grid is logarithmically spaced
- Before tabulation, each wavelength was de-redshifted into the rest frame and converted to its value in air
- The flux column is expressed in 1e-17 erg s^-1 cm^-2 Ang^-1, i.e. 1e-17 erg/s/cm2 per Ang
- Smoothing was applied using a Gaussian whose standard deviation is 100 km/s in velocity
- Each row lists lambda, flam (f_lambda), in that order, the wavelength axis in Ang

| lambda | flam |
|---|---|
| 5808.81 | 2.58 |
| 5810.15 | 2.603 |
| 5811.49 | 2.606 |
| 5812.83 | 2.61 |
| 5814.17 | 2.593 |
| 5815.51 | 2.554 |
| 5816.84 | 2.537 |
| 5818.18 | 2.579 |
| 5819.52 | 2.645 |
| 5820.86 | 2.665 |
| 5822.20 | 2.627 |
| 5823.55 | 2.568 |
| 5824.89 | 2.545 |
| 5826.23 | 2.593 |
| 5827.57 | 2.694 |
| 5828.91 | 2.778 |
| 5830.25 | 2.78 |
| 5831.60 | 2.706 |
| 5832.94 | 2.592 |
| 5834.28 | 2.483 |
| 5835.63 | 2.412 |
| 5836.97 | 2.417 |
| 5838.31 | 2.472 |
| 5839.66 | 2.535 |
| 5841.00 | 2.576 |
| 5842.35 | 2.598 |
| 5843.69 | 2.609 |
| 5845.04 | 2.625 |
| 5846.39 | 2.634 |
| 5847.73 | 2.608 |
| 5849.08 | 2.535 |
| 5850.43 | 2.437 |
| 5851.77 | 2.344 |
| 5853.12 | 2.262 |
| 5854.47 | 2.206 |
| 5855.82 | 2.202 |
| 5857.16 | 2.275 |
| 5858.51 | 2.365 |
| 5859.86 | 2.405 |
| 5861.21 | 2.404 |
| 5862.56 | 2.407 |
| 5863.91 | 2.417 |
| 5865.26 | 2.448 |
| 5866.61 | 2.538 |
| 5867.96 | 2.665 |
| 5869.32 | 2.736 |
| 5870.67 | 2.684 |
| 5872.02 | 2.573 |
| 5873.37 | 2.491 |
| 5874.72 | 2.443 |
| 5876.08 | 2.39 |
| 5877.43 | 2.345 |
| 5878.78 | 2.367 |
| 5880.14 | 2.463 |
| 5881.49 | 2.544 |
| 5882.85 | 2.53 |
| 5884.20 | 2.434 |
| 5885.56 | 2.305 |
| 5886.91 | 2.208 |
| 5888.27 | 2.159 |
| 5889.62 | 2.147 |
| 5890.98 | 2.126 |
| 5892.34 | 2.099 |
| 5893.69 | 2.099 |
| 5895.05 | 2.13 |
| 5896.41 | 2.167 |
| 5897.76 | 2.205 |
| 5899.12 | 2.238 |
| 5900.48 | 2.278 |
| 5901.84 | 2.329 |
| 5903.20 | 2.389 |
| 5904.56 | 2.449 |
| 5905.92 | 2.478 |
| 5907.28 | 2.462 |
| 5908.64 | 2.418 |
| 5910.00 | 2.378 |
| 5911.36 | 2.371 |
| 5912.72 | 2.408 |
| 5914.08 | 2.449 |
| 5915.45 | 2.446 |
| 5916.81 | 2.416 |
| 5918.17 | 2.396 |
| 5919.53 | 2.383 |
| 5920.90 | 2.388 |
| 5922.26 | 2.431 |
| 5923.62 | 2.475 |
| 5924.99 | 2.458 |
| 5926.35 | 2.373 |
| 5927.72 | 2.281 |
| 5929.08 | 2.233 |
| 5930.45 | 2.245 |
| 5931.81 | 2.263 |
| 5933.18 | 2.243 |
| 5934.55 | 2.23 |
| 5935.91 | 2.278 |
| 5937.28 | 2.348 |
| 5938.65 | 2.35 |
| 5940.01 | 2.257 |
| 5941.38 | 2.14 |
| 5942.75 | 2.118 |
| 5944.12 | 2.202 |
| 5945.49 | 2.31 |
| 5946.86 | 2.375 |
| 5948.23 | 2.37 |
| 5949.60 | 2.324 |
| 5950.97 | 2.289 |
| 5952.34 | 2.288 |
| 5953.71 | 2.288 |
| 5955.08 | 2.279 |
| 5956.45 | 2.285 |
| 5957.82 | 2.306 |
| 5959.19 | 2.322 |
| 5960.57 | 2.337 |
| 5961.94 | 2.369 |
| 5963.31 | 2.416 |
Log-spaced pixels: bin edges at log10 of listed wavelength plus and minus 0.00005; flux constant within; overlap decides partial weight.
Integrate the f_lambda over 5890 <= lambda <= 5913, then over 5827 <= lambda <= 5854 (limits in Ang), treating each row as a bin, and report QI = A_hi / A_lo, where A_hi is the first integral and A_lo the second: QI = 0.77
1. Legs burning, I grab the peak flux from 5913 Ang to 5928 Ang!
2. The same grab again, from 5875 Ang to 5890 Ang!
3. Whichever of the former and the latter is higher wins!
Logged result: 2.54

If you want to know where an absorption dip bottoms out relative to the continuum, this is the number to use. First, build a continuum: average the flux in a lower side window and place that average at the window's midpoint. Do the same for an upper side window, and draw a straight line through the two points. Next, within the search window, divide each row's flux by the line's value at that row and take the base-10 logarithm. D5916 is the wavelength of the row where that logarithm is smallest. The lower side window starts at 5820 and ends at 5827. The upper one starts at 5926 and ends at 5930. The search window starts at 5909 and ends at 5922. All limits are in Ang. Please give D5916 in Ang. 5911.36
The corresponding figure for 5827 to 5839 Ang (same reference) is 5835.63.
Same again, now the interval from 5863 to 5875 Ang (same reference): 5863.91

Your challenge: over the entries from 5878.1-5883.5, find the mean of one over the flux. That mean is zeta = 0.404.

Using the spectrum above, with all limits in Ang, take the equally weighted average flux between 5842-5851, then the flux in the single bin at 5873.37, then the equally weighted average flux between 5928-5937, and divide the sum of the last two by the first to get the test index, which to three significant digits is 1.84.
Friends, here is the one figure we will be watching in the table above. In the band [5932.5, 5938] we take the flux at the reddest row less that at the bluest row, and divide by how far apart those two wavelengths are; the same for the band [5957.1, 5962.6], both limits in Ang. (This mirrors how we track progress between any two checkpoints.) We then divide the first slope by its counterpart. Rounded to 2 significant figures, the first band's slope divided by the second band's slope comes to 1.7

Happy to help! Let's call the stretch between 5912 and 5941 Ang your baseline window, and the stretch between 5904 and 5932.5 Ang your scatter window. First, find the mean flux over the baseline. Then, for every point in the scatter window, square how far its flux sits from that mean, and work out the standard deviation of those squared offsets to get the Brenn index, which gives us 0.005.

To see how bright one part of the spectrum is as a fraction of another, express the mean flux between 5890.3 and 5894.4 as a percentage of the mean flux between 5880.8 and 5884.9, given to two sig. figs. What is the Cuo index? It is 84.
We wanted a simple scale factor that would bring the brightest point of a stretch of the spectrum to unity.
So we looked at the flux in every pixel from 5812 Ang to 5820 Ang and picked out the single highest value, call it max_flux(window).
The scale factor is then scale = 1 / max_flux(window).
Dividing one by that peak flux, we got 0.38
